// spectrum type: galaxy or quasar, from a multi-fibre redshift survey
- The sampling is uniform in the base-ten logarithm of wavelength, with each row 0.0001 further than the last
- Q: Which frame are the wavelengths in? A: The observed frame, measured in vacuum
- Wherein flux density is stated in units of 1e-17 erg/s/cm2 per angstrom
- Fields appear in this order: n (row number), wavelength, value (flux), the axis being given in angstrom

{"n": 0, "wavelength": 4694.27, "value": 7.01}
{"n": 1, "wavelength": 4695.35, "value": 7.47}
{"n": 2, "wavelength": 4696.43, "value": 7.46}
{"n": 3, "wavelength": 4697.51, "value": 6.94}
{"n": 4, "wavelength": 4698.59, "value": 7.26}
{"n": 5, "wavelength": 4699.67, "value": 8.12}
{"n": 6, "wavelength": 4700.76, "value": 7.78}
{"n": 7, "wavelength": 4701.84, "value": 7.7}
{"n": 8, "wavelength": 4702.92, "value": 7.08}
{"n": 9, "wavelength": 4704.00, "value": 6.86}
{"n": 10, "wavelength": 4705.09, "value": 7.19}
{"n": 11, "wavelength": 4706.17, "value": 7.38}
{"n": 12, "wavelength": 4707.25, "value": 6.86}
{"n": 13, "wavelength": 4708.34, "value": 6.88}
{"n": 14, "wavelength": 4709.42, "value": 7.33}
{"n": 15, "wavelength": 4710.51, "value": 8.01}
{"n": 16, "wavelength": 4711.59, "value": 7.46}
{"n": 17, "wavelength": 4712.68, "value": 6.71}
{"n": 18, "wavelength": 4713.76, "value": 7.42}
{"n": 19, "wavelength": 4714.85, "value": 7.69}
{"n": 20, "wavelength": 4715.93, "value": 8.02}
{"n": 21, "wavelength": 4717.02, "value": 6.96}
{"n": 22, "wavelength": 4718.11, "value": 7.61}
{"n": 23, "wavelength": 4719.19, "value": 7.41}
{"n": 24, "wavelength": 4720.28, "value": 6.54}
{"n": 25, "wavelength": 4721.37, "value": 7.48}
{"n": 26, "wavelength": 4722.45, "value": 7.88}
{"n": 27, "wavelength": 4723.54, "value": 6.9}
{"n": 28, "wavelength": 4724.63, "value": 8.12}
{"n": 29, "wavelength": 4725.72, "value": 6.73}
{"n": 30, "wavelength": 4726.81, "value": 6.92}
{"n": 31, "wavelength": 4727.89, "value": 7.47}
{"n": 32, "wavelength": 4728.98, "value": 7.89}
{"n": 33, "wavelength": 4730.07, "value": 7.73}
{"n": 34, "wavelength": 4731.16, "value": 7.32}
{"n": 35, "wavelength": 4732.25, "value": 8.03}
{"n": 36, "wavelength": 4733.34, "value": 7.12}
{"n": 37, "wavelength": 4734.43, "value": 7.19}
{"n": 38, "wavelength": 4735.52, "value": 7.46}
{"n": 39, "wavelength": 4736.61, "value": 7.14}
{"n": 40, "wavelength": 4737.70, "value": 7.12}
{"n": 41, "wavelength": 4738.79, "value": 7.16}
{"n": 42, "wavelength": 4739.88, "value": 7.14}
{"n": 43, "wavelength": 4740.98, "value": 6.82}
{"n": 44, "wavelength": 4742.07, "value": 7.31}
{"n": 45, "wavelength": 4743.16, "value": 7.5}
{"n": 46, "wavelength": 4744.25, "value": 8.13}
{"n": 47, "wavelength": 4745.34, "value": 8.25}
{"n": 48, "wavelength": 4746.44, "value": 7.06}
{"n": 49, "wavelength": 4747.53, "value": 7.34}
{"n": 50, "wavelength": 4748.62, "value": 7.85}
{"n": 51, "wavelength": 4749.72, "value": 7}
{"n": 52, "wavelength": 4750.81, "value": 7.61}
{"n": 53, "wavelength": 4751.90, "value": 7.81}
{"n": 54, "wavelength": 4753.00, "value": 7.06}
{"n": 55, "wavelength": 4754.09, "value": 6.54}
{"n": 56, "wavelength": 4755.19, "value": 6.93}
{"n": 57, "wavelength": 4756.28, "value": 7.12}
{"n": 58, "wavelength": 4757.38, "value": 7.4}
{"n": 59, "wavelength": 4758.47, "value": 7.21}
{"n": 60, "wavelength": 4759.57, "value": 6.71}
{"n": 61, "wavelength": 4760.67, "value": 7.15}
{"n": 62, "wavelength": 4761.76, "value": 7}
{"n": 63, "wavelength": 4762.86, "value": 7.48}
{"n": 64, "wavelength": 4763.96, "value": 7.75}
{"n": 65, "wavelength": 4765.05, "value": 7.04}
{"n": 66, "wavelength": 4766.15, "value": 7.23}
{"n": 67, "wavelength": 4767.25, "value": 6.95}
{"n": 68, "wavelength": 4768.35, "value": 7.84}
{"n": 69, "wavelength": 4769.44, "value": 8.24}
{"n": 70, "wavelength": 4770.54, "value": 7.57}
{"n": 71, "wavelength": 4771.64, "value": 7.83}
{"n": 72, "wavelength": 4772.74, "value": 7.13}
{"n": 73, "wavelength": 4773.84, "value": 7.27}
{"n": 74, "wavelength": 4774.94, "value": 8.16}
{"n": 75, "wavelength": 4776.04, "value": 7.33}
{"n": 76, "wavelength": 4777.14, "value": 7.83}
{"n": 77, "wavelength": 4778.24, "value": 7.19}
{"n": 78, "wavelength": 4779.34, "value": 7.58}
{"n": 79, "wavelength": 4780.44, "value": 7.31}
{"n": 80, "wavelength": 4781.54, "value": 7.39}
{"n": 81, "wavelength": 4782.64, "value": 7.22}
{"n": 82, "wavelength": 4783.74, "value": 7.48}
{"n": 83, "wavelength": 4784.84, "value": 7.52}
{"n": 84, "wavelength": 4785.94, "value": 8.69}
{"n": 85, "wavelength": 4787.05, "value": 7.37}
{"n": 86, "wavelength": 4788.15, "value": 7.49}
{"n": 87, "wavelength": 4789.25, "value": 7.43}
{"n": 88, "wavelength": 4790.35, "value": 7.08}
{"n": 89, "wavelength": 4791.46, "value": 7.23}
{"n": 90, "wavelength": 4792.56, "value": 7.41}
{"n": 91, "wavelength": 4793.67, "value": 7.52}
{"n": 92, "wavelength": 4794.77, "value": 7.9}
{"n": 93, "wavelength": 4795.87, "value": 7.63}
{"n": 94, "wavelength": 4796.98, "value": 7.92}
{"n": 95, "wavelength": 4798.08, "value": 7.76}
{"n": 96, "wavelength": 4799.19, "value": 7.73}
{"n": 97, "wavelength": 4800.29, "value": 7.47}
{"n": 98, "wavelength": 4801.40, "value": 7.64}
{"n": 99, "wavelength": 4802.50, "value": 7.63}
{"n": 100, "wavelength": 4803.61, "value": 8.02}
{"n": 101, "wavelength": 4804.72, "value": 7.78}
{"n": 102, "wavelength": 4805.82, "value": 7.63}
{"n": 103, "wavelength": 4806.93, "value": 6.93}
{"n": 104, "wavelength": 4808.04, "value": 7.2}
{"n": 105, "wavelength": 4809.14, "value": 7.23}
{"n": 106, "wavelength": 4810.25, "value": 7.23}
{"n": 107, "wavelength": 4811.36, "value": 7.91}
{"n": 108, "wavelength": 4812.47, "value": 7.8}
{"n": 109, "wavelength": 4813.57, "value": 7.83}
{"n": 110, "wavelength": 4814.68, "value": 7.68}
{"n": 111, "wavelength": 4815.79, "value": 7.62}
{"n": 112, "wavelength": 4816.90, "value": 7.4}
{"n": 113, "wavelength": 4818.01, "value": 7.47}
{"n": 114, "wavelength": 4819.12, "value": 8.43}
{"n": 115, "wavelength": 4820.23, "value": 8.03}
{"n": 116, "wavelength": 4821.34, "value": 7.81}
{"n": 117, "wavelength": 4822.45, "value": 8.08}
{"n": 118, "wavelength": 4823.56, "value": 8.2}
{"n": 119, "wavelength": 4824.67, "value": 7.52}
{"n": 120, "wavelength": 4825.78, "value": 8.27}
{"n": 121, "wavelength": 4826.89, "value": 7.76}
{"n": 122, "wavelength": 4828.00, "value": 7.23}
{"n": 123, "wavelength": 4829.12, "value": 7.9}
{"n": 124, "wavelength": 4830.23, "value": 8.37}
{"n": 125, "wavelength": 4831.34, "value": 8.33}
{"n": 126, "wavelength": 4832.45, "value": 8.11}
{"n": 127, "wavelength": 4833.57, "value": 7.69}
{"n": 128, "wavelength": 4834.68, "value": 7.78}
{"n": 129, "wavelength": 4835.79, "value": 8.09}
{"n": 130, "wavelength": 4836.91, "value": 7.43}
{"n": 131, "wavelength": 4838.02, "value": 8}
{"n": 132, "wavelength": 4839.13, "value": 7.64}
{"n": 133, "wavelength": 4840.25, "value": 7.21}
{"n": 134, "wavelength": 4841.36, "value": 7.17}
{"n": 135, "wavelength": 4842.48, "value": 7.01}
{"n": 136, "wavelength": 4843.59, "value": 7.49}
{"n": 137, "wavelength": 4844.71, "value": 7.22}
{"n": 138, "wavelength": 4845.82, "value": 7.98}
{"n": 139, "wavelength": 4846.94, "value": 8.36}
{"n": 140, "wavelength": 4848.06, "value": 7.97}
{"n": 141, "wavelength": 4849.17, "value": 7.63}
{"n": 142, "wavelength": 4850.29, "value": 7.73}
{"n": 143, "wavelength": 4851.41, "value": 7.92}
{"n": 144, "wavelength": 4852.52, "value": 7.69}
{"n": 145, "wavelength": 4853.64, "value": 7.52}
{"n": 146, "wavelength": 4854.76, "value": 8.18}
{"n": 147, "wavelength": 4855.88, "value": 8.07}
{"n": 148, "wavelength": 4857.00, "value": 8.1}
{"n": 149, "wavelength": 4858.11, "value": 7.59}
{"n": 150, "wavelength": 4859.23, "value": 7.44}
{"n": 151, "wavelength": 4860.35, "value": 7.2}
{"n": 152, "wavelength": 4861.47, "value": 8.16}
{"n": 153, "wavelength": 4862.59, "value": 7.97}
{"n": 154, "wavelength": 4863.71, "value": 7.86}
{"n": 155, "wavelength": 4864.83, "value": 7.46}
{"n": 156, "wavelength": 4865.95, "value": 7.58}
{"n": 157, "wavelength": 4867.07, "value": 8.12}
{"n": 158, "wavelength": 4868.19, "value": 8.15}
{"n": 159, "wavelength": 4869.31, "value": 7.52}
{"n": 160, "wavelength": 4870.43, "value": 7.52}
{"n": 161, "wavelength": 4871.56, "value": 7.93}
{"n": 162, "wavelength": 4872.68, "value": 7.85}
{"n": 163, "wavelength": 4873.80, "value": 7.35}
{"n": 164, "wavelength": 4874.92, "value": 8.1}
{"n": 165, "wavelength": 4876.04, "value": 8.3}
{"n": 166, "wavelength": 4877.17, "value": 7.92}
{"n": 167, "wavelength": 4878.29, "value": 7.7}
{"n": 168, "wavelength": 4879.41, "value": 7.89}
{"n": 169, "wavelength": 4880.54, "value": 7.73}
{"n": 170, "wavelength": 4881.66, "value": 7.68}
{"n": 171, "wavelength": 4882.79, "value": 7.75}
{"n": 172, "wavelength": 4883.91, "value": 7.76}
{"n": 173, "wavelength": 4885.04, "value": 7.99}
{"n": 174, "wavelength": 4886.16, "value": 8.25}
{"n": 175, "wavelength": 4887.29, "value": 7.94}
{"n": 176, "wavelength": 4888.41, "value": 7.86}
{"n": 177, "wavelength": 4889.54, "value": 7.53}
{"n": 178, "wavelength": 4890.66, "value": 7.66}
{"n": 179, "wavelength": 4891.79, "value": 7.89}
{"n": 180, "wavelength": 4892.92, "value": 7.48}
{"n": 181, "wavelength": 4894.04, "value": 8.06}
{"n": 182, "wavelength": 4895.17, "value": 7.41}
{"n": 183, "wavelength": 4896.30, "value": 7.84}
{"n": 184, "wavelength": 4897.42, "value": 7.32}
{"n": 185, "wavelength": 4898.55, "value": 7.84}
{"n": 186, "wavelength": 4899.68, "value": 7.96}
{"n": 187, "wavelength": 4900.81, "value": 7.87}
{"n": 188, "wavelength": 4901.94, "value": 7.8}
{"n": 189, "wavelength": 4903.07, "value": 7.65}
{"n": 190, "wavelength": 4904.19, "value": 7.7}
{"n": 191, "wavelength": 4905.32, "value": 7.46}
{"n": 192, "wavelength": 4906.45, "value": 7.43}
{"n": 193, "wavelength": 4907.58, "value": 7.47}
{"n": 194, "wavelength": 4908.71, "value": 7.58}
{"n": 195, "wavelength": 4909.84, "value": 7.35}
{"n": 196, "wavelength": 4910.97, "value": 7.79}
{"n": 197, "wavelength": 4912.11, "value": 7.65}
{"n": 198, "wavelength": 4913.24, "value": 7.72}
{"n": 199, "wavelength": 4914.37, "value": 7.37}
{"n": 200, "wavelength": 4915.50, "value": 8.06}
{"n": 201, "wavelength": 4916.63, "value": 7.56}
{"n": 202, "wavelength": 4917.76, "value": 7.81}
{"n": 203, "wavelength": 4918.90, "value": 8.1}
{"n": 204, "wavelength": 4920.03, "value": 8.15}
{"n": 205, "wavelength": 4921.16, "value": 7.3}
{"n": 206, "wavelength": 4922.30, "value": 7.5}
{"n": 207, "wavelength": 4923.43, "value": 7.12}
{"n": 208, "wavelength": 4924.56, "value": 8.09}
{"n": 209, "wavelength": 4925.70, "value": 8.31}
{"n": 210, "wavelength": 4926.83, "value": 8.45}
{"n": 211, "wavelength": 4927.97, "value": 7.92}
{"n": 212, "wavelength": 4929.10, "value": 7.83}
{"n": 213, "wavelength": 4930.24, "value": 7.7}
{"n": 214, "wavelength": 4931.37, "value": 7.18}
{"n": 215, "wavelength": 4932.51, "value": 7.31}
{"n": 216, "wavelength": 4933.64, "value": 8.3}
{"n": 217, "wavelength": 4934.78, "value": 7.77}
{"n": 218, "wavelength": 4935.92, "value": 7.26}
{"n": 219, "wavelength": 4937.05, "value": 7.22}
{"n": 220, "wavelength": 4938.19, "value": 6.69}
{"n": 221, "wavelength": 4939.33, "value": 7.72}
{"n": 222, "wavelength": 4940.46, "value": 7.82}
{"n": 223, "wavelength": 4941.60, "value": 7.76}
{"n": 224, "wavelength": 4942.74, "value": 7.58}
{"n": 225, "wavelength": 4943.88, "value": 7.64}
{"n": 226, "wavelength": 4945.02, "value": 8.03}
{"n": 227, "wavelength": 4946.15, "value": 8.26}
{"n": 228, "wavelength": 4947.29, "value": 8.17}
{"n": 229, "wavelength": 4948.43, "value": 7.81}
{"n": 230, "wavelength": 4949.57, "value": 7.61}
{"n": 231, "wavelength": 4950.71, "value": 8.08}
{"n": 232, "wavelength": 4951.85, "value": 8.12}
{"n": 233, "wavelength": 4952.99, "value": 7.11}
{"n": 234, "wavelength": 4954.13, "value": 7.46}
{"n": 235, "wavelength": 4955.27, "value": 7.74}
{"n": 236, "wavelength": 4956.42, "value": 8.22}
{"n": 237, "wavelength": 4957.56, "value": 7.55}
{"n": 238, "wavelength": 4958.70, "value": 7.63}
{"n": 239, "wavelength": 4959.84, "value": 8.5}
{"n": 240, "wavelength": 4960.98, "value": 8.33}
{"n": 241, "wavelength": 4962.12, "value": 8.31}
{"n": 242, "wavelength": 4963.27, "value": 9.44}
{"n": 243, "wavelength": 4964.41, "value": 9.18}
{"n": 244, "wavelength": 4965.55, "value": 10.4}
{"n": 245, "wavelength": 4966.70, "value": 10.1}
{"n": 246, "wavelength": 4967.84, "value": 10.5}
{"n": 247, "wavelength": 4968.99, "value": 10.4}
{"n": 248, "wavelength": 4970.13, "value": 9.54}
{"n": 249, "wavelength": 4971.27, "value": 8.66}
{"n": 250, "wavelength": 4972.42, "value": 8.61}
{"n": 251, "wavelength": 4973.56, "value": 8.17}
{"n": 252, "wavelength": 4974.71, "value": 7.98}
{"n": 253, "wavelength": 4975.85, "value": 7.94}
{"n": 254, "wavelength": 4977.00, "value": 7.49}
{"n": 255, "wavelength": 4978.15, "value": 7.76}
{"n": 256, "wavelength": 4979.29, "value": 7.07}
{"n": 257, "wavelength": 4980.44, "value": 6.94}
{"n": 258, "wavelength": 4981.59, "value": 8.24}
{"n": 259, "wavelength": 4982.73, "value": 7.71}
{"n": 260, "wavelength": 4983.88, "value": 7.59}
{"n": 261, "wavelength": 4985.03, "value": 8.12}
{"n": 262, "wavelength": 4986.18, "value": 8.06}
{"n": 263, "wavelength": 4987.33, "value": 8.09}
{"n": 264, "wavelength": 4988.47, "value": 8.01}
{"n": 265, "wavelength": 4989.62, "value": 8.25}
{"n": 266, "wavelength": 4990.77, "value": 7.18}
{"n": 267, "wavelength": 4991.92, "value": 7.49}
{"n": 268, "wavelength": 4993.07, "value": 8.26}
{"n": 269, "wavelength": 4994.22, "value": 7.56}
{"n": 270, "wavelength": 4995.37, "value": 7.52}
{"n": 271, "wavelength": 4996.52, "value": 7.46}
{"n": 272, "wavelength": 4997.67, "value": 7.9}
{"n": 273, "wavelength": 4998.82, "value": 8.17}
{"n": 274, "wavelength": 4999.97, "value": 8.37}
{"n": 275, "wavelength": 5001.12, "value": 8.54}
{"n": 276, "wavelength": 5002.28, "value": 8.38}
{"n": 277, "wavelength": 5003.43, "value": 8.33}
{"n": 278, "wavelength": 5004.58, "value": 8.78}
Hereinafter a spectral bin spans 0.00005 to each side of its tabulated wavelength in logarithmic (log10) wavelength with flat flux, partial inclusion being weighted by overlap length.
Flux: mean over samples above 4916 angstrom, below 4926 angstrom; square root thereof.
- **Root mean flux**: 2.79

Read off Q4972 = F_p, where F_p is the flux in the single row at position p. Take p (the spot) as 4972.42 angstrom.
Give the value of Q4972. 8.61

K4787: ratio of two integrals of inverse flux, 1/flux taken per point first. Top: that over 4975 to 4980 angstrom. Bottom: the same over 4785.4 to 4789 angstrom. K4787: 1.4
